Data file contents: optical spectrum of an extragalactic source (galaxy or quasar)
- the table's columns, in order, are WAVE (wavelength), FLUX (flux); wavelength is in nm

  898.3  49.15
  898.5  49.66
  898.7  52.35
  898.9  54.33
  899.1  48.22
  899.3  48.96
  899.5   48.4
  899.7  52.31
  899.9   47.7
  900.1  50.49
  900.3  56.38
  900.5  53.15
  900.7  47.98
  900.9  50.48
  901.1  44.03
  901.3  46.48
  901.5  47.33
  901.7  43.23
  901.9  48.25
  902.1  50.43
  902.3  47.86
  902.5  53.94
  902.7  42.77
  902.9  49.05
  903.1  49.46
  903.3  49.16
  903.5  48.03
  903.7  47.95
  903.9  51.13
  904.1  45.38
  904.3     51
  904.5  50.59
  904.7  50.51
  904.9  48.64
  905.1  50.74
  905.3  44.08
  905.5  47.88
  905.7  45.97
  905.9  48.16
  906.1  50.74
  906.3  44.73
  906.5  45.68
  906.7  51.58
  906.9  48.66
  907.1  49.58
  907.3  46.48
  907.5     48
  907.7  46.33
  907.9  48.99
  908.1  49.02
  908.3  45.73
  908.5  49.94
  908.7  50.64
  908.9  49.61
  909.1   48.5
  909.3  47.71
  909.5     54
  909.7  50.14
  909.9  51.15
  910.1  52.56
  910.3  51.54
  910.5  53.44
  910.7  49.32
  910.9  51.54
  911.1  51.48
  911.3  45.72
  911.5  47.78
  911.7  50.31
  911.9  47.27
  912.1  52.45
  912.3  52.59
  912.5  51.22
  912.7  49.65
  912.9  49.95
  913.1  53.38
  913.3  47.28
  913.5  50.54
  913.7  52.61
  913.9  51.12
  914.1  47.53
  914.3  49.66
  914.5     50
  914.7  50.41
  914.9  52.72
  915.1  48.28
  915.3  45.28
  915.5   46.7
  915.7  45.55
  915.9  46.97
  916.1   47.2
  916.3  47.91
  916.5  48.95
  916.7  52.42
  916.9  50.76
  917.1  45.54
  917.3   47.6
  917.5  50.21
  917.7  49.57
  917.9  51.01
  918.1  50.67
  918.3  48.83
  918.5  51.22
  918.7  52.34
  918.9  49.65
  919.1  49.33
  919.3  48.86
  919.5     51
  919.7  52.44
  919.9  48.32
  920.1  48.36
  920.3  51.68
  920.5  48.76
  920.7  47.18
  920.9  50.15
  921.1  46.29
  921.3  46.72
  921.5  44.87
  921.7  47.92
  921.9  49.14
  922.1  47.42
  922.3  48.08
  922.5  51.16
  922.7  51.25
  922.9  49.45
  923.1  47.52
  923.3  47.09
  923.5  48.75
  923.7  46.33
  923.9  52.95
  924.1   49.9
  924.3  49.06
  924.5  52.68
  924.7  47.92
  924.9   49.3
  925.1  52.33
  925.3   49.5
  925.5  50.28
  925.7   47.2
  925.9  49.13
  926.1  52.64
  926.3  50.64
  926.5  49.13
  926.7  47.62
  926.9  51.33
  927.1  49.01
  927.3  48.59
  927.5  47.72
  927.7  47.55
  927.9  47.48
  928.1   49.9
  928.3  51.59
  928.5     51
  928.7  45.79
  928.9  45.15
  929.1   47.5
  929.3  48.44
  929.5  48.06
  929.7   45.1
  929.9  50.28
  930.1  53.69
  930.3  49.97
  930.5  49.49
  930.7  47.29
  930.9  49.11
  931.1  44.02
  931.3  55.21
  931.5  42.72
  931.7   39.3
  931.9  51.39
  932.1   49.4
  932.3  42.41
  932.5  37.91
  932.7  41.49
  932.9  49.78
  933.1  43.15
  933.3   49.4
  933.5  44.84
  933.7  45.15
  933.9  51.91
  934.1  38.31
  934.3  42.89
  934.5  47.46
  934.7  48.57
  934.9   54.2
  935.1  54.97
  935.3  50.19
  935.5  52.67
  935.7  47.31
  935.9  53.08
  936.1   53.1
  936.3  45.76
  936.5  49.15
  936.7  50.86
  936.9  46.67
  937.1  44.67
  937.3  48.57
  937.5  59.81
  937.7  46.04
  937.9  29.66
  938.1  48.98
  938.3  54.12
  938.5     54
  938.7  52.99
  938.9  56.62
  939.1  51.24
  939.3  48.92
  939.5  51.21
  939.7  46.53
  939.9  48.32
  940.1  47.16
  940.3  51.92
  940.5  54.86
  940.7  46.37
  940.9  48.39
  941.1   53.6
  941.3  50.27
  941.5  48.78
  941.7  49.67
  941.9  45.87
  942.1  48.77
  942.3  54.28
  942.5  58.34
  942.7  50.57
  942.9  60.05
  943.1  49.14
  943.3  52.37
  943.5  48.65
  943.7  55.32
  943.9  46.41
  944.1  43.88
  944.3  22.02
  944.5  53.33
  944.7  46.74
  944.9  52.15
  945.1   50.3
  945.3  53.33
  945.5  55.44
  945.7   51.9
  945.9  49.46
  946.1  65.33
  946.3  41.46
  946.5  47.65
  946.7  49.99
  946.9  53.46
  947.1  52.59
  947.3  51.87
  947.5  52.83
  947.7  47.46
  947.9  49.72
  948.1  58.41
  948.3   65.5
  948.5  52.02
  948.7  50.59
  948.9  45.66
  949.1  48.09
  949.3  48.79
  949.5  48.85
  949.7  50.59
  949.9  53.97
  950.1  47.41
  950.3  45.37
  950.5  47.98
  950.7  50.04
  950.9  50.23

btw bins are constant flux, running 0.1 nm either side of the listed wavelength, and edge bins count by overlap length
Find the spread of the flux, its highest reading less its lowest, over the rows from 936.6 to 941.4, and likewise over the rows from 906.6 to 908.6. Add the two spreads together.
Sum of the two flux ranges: 36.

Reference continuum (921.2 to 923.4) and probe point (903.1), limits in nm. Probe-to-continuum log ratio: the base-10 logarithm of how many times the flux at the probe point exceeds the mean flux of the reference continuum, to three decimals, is 0.011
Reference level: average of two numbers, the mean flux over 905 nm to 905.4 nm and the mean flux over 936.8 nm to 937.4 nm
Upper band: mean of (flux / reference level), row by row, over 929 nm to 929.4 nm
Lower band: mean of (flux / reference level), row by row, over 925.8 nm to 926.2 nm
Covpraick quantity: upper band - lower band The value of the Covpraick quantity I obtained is -0.06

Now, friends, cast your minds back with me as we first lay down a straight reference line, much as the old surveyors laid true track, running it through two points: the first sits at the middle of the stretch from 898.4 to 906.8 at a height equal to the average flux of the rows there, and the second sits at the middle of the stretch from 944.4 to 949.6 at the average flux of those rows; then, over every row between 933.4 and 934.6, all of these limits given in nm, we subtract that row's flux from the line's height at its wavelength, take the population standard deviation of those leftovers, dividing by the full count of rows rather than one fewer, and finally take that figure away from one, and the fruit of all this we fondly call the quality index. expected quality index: -3.1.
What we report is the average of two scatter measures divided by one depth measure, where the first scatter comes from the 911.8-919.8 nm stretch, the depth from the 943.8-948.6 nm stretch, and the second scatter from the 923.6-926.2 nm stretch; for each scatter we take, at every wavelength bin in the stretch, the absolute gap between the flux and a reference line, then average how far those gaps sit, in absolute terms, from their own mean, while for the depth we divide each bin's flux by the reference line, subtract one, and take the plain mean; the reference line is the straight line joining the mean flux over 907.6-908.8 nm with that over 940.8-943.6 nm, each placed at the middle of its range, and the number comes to -48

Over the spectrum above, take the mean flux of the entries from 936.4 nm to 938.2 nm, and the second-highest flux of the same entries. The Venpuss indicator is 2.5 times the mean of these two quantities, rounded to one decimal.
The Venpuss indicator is 122.5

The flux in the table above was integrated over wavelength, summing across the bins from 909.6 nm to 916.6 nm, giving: 348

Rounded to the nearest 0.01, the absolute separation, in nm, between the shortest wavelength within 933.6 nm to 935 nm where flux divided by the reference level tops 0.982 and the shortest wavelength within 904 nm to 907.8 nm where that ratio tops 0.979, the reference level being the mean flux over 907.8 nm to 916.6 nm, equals 29.60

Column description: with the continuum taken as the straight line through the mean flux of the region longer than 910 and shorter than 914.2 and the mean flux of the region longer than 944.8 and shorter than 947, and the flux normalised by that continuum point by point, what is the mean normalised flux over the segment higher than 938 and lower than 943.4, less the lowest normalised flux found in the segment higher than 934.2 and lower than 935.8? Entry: 0.157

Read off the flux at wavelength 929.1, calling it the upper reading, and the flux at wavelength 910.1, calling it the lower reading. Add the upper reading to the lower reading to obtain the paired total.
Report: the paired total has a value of 100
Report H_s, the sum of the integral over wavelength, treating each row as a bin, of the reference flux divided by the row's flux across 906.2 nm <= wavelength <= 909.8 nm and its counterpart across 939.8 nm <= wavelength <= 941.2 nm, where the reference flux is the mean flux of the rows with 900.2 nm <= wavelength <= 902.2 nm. 5.0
